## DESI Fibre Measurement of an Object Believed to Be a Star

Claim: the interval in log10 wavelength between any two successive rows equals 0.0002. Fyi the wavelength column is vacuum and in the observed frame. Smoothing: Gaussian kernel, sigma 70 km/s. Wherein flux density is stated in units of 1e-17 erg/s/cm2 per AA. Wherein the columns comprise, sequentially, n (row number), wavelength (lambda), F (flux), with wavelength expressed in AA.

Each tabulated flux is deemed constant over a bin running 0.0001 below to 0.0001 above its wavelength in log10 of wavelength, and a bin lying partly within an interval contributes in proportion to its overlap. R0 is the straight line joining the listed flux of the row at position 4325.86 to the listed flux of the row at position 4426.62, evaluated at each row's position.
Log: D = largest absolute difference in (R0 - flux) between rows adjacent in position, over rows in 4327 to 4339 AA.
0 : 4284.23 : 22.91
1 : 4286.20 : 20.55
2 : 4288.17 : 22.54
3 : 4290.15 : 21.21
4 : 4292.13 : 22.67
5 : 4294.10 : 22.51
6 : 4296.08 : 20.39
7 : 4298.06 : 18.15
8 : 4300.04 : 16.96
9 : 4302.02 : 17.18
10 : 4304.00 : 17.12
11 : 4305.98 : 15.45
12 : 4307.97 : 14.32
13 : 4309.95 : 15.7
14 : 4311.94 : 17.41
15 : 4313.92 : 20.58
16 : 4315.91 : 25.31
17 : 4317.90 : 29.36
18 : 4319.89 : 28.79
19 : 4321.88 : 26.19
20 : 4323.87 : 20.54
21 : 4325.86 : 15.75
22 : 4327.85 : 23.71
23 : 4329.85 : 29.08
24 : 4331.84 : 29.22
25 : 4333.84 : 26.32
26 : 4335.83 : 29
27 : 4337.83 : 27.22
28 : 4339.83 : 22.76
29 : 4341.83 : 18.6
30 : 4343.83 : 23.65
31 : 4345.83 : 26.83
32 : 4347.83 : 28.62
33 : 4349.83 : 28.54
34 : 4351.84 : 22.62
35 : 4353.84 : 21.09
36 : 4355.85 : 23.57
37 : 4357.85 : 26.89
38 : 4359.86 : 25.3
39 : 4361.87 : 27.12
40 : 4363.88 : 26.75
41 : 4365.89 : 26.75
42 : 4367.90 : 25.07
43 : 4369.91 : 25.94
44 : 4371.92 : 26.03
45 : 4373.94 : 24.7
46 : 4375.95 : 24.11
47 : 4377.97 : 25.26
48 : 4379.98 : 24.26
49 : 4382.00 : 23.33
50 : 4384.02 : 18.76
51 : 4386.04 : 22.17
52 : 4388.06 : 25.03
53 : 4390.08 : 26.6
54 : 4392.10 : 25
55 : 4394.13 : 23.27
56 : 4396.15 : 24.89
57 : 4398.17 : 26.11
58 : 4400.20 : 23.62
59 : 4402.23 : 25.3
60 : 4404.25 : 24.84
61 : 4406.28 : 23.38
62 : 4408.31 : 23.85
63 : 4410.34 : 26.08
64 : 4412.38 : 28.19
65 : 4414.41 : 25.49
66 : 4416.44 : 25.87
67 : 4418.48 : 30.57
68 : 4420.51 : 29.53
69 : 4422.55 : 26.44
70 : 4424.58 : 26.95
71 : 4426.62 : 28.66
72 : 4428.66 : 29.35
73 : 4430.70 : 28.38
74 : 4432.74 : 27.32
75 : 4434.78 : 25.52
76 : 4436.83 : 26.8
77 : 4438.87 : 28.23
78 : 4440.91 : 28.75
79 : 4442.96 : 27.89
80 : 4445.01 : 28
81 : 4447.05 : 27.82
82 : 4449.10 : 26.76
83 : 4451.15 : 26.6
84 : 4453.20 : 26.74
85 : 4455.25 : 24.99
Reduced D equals 5.1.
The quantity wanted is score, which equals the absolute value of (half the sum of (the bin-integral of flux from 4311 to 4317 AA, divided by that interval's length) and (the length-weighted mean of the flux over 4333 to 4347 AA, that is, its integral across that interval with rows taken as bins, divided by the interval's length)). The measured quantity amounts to 23.1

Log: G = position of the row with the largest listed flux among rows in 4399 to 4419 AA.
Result 4418.48 AA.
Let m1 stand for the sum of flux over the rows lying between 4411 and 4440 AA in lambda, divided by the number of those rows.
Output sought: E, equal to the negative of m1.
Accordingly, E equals -27.7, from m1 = 27.7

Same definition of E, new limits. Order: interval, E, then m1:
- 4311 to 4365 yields -24.8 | 24.8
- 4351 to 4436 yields -25.5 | 25.5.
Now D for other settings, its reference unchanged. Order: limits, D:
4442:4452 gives 1.3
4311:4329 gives 7.7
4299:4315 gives 2.9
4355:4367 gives 3.1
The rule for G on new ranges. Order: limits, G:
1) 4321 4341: 4331.84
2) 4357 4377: 4361.87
